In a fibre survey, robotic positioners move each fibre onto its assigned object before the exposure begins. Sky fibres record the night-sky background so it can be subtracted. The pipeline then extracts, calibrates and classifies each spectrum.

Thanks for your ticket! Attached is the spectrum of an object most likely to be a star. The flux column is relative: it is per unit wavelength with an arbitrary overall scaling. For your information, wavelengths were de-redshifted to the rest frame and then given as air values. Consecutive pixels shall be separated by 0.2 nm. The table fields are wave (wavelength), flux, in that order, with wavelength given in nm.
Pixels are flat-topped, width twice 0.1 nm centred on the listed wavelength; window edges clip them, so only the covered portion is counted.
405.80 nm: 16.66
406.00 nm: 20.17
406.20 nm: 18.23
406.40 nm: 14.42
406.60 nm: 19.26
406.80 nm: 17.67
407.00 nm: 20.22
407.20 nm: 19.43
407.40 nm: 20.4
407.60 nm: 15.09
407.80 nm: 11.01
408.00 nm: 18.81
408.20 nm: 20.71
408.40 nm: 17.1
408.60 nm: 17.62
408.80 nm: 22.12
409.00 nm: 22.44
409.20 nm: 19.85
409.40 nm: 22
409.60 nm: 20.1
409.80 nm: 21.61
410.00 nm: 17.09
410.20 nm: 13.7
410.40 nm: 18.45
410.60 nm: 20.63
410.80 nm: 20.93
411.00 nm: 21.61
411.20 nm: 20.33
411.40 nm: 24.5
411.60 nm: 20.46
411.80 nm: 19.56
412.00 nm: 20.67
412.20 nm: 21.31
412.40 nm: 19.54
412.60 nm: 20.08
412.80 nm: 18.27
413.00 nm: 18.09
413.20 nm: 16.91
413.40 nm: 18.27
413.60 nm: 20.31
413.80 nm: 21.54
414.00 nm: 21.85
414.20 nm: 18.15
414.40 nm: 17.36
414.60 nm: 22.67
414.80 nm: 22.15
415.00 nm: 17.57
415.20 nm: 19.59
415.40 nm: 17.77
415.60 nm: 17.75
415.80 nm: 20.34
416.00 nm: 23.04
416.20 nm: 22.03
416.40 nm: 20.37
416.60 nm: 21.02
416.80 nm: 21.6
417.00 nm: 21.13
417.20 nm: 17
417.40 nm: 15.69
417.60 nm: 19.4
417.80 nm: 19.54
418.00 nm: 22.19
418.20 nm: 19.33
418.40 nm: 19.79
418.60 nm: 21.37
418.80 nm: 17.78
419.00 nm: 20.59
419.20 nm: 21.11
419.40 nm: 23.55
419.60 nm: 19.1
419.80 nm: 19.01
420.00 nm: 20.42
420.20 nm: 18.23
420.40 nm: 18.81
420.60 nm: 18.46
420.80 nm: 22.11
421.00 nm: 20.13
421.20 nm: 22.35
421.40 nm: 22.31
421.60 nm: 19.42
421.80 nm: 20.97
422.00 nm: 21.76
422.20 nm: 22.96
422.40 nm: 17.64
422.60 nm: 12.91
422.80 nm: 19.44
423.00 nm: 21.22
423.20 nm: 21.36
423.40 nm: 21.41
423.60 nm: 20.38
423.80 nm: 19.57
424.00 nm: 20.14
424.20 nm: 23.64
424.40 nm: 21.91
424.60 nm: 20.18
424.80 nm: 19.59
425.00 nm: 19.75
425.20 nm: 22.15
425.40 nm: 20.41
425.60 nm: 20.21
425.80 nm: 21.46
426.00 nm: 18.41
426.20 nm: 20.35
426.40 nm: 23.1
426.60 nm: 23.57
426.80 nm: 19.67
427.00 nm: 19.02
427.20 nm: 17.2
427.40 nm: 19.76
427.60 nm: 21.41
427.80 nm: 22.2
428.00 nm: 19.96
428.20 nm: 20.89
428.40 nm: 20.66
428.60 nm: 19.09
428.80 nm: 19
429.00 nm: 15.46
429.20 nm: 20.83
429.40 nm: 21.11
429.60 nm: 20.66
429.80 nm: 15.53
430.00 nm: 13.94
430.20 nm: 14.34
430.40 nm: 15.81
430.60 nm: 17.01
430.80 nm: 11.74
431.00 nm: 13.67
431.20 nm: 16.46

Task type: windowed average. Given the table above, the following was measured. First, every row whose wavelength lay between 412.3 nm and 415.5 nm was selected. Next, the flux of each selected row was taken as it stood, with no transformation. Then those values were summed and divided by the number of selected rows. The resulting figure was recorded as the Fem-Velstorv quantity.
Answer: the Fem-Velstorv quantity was 19.4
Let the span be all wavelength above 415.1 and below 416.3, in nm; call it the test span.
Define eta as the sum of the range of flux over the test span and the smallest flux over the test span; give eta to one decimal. 23.0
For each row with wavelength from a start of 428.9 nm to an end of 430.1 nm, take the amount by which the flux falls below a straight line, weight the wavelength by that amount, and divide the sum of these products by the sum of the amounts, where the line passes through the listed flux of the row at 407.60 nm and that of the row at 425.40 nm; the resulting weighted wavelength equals 429.62 nm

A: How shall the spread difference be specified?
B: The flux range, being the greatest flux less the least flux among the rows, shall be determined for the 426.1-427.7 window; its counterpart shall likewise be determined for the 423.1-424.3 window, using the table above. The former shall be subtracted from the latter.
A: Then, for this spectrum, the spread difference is -2.3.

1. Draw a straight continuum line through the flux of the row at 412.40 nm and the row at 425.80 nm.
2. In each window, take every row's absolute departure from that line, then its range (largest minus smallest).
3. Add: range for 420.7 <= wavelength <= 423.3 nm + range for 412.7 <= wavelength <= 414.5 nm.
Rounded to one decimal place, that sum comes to 10.2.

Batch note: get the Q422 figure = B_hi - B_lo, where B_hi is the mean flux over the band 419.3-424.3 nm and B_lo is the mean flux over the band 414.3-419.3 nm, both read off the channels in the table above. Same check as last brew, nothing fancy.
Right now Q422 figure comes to 0.36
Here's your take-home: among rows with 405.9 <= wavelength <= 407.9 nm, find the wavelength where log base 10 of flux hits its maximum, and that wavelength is 407.40 nm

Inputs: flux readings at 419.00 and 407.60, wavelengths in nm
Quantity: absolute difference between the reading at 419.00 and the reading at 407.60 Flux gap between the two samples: 5.5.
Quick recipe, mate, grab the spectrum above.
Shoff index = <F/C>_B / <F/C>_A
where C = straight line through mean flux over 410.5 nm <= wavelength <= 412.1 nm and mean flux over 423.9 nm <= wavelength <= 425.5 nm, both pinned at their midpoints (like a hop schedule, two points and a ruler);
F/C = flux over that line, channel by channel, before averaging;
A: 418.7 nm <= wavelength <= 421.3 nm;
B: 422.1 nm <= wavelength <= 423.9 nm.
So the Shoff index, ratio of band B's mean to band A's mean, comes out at 0.978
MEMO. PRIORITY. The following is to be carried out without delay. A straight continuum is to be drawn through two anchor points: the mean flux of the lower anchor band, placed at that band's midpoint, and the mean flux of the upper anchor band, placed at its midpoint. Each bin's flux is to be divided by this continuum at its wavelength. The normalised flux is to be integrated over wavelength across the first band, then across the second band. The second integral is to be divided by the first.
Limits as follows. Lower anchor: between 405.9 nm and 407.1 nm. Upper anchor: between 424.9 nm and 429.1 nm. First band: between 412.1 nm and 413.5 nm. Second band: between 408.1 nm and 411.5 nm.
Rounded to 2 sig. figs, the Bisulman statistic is 2.6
